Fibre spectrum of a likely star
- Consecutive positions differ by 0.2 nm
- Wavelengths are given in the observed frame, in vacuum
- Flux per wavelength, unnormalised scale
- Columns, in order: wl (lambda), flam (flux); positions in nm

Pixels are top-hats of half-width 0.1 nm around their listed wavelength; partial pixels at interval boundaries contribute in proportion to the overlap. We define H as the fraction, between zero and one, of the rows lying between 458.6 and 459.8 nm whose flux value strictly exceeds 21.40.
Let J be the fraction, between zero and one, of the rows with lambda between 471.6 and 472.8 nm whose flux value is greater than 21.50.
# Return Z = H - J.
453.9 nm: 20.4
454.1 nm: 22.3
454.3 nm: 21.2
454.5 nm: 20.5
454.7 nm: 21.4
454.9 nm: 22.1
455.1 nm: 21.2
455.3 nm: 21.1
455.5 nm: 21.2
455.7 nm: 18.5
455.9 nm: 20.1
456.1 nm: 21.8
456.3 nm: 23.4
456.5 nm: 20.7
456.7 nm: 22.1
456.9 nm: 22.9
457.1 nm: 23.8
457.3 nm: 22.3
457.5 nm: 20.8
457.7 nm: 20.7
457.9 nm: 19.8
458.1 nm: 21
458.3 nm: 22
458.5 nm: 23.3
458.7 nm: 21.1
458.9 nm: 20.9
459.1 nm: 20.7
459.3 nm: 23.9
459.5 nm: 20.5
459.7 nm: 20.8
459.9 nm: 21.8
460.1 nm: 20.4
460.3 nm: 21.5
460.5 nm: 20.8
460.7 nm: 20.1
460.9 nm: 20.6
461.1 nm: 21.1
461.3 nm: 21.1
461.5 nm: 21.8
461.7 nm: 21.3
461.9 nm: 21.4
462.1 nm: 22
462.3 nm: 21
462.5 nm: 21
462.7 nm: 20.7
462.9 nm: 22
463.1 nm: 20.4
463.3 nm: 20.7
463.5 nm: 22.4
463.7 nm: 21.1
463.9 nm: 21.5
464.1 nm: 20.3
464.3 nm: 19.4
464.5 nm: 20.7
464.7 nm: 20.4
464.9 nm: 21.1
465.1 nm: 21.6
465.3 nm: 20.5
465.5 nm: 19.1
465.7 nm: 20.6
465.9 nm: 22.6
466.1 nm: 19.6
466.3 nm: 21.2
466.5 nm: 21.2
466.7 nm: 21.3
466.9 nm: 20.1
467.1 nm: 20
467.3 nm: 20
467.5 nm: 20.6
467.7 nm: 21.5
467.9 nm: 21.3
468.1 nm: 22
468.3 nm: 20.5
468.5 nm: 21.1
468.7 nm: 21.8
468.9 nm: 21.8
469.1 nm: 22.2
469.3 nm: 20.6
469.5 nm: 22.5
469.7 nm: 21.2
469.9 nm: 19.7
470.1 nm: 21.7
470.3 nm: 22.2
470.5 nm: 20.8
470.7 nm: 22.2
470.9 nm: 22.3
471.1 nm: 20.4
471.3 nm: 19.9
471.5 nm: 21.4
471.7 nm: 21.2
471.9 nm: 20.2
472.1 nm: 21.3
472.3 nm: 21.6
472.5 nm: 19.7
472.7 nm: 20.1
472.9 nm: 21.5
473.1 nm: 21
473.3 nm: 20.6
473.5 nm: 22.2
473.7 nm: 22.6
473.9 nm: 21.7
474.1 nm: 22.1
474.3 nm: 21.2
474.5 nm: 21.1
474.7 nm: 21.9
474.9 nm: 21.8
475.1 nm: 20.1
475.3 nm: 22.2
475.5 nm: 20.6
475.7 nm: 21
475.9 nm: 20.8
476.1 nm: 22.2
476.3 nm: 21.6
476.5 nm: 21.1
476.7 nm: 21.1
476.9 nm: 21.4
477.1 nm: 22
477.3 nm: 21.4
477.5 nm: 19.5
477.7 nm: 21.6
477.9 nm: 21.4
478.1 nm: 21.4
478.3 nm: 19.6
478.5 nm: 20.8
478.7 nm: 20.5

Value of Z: 0.00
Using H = 0.2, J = 0.17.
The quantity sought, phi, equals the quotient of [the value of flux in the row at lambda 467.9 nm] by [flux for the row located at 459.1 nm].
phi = 1.03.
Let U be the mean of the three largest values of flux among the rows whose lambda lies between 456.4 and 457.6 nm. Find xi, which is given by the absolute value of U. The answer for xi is 23.0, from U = 23.0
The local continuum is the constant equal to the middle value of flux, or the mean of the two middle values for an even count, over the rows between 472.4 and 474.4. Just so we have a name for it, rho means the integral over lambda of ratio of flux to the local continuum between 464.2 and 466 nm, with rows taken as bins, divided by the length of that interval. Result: 0.97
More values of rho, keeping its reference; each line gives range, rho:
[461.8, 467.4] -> 0.98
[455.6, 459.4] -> 1.01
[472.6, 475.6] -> 1.00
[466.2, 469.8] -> 0.99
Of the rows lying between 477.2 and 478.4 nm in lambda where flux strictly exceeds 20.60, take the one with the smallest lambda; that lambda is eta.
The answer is 477.3 nm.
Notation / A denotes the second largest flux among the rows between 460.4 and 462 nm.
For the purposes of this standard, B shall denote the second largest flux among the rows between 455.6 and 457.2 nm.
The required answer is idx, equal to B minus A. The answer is 2.0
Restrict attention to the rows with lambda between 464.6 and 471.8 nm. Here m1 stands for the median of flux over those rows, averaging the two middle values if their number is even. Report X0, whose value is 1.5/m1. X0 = 0.0708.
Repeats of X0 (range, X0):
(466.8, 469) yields 0.0711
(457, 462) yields 0.0711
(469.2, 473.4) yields 0.0708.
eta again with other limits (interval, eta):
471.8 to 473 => 472.1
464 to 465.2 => 464.5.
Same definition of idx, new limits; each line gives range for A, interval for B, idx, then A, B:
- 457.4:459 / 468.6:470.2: 0.2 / 22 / 22.2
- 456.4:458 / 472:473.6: -1.3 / 22.9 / 21.6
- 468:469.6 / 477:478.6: -0.6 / 22.2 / 21.6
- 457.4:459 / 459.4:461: -0.5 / 22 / 21.5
